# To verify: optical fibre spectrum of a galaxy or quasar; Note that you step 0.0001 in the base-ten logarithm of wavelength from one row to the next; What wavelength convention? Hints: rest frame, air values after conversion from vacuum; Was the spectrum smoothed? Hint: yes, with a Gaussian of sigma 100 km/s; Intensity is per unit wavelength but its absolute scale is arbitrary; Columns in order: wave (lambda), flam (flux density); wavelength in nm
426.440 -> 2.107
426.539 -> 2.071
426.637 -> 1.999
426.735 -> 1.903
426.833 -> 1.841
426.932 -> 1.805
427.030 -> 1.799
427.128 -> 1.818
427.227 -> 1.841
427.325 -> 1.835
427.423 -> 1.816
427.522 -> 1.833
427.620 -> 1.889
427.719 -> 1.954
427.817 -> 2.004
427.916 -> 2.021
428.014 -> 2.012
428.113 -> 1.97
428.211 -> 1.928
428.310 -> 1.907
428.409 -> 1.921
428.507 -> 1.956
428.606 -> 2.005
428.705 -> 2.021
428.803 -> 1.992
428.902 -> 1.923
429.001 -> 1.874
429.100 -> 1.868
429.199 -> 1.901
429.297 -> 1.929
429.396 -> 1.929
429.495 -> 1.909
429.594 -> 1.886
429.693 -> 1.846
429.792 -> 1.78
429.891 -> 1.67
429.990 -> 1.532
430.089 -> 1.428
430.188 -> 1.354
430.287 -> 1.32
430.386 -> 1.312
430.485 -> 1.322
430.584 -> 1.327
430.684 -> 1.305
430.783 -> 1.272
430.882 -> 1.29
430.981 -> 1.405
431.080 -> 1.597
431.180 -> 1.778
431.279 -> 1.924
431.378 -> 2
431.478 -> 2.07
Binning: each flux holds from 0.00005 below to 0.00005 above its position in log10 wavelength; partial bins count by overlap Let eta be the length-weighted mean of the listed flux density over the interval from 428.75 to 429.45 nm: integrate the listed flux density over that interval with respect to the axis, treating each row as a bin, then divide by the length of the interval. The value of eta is 1.92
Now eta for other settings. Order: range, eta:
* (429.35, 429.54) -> 1.92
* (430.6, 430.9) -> 1.29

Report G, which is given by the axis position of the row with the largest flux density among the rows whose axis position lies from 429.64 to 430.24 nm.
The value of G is 429.693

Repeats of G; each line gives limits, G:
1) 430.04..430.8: 430.089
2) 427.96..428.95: 428.705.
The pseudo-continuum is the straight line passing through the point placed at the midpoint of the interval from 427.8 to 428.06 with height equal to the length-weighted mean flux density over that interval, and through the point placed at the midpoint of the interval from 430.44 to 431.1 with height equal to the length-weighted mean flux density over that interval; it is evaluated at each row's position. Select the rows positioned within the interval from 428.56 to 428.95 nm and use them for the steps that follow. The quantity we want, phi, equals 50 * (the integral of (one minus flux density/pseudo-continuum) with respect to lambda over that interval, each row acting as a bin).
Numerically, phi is -1.8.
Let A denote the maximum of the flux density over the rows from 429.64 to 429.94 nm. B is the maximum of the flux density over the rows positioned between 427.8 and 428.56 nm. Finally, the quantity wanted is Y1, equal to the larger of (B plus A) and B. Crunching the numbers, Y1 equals 3.9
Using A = 1.846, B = 2.021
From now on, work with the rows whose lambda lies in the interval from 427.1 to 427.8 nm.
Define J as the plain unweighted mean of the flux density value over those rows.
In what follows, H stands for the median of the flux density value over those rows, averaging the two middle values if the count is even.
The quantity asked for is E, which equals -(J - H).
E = -0.020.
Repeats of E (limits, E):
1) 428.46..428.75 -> 0.011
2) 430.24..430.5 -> 0.002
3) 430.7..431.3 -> -0.043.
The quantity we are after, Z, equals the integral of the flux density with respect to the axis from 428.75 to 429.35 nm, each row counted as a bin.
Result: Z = 1.15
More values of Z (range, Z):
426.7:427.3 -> 1.10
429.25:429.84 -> 1.11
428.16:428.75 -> 1.15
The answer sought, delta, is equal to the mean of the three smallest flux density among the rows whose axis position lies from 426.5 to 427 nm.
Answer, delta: 1.85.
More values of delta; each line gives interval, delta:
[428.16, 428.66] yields 1.92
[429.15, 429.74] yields 1.88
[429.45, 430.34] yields 1.37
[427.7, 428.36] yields 1.93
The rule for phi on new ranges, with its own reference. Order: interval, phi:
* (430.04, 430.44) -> 1.6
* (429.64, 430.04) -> -1.8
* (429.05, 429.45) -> -2.4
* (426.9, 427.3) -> 3.5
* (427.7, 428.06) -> 0.2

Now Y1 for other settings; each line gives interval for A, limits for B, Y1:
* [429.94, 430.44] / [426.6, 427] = 3.5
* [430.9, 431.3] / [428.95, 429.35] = 3.9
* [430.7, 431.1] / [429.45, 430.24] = 3.5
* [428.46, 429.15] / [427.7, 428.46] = 4.0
